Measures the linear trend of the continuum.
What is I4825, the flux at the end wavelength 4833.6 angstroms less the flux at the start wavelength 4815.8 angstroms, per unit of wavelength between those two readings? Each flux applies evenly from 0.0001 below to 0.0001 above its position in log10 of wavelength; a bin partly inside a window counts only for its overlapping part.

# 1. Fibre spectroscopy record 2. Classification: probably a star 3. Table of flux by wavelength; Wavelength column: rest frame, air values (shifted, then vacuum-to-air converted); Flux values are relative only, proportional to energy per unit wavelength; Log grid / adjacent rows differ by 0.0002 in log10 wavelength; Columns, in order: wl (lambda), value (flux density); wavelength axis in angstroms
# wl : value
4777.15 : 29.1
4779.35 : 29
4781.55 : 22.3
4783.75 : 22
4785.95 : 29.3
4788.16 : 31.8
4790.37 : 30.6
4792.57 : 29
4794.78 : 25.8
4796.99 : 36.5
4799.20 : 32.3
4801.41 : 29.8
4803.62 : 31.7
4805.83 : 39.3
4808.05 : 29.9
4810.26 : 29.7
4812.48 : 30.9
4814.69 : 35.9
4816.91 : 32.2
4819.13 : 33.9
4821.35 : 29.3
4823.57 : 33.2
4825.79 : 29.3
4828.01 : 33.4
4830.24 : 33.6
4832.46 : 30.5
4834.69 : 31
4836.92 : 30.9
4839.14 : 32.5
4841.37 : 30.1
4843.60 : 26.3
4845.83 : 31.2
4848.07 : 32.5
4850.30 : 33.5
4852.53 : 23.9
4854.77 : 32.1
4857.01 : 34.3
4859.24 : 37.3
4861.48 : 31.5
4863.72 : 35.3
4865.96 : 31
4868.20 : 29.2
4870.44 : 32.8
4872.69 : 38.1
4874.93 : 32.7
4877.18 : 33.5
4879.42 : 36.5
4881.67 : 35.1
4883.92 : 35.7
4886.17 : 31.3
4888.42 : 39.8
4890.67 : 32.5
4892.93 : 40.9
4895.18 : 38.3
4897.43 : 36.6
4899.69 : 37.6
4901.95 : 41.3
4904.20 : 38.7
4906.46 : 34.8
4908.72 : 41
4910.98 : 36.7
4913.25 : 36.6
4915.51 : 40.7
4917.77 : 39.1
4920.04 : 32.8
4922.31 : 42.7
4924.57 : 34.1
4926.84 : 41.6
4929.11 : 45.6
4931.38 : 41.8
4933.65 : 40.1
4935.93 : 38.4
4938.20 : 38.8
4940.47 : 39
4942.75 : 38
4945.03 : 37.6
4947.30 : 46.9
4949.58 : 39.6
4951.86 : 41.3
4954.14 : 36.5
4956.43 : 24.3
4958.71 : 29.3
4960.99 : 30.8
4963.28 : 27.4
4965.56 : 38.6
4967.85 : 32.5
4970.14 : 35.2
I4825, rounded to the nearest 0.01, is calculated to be -0.11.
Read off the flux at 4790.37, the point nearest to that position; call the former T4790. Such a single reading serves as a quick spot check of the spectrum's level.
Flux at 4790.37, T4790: 30.6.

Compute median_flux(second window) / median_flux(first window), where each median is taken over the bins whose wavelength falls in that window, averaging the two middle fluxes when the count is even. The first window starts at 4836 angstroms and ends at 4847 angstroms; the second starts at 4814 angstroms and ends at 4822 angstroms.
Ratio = 1.07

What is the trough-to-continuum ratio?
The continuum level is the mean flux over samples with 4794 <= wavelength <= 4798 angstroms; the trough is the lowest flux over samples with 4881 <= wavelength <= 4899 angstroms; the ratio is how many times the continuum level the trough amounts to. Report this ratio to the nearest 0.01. 1.00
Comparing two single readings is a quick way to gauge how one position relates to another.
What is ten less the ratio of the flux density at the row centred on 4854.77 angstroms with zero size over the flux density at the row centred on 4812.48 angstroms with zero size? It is 8.96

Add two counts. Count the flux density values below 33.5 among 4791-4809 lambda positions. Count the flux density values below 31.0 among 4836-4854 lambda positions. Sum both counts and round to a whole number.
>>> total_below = 10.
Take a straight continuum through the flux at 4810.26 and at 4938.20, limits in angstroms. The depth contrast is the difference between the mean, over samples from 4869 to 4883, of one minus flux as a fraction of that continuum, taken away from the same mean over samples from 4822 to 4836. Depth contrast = -0.014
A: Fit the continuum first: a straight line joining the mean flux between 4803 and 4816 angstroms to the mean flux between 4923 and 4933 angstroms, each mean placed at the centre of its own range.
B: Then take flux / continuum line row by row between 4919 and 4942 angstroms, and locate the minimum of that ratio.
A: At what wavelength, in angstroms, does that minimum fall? 4920.04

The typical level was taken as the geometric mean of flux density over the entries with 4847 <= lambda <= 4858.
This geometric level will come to 31.0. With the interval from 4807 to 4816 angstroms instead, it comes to 31.5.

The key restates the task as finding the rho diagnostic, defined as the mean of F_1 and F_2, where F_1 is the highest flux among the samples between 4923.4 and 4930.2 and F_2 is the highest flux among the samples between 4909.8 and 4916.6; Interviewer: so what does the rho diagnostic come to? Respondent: 43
